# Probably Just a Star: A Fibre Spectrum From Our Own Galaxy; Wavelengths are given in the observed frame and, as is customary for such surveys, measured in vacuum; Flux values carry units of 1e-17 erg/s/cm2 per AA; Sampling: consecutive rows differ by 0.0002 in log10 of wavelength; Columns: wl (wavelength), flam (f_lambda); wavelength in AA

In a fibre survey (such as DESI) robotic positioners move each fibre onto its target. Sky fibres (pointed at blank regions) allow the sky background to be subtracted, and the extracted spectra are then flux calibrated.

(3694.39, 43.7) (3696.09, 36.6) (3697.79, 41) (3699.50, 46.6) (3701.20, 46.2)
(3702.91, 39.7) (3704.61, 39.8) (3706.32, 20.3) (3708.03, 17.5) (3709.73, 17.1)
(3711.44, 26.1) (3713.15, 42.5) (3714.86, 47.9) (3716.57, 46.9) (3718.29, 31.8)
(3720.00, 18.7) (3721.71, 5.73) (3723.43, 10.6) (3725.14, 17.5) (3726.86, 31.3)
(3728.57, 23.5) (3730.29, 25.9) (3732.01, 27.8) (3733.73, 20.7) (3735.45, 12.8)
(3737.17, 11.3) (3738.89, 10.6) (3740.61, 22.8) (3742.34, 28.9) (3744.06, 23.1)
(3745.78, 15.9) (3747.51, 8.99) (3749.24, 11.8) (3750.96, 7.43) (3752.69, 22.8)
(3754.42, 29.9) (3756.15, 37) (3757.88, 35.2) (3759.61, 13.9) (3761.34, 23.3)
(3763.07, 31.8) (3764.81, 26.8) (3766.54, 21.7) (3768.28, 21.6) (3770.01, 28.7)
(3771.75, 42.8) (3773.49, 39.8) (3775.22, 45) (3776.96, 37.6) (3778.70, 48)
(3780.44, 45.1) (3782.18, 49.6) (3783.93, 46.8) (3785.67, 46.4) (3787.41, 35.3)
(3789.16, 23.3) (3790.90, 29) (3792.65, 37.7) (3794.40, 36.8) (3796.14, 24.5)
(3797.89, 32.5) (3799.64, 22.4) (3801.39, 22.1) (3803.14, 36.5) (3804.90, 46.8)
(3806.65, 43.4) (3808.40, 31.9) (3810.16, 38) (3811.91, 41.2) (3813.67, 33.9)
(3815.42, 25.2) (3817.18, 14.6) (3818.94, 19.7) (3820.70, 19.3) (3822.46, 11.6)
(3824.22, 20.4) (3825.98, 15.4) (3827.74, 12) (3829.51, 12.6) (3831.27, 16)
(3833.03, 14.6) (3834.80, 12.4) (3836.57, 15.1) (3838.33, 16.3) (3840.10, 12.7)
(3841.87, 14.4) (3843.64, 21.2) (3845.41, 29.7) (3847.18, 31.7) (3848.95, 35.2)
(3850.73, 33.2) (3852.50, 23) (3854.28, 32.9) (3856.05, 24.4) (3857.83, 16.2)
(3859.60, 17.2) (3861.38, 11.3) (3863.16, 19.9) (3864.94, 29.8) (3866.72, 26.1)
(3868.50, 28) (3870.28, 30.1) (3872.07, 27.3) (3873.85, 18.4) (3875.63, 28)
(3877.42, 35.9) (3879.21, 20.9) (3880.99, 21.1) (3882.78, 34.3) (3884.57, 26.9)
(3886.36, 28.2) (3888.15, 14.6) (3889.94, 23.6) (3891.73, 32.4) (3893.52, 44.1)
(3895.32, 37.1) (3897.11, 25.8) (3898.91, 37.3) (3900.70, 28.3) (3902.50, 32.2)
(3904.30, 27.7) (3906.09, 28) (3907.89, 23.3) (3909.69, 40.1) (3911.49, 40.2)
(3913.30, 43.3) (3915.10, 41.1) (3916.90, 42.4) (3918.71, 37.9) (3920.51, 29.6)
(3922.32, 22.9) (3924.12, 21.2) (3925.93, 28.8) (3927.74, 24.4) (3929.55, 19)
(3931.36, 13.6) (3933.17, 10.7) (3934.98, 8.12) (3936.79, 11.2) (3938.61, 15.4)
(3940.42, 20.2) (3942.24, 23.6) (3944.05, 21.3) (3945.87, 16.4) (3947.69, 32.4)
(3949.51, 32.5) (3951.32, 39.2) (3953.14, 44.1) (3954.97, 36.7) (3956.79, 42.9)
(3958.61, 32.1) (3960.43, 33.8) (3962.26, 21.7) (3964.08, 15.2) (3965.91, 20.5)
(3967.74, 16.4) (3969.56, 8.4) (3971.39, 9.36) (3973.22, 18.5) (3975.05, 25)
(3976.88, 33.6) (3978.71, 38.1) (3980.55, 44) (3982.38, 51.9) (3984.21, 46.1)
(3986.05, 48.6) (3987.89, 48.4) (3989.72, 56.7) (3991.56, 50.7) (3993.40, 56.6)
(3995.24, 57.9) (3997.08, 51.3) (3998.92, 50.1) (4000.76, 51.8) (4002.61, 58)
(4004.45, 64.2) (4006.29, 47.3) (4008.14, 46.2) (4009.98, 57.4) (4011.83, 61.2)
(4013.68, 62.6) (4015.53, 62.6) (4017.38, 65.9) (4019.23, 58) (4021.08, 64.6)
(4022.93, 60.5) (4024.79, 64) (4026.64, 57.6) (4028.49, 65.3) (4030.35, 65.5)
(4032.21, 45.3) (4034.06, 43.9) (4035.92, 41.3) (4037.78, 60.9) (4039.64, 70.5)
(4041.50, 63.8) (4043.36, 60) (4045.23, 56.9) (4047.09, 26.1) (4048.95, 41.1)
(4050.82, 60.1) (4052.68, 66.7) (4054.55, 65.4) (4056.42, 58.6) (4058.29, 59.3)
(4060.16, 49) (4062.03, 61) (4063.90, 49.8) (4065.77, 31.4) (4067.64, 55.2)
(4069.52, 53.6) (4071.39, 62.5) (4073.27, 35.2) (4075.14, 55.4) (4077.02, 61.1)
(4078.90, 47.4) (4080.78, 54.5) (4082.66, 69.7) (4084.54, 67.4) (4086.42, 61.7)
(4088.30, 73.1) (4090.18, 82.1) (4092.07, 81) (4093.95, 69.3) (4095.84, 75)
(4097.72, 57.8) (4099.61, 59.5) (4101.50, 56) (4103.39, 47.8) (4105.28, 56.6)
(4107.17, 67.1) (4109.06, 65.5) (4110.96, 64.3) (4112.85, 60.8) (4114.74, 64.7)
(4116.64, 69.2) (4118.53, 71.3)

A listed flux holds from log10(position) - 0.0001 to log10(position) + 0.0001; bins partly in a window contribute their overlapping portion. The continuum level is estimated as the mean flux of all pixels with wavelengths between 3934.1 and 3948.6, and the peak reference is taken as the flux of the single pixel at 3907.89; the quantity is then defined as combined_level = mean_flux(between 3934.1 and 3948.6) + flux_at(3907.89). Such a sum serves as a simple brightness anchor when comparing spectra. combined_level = 42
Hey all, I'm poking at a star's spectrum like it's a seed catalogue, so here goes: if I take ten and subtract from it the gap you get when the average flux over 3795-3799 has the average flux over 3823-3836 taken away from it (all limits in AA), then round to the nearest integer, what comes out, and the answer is -4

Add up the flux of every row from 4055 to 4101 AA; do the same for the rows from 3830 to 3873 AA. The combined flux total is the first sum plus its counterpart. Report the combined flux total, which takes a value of 1969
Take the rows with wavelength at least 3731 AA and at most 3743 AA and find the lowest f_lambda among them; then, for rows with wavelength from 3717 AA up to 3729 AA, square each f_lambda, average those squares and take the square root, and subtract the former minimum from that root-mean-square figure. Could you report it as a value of 11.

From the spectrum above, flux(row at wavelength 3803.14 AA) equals 36.5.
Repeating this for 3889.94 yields 23.6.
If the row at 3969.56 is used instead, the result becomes 8.4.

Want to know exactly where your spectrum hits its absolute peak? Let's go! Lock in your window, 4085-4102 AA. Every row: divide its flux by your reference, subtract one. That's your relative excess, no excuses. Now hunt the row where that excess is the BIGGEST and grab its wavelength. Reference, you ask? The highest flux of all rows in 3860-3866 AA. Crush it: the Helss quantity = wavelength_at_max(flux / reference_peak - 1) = 4090.18 AA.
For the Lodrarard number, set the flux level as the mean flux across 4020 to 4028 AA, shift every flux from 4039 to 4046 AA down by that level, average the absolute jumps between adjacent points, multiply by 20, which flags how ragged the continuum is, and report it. 91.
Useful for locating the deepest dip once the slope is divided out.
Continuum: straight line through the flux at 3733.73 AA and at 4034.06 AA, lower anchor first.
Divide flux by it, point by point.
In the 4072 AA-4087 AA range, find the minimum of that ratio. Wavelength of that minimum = 4073.27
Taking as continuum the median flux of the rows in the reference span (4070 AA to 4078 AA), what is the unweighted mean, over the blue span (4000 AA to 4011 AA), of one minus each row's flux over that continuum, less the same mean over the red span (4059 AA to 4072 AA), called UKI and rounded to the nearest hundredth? -0.04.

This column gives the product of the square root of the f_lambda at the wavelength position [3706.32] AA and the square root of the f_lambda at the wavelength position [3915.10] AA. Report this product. 28.9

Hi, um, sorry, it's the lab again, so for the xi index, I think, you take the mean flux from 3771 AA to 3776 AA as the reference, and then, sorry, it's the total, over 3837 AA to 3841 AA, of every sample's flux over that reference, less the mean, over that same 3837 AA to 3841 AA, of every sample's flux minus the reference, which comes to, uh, 29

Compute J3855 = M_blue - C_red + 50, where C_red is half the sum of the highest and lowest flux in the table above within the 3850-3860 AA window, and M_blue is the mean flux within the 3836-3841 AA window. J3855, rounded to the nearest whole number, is 40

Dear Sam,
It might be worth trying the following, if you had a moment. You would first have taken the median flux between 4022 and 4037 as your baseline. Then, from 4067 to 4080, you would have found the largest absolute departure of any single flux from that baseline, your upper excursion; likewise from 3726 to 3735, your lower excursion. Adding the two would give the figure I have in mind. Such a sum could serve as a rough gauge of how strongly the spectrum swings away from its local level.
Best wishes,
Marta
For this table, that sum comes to 62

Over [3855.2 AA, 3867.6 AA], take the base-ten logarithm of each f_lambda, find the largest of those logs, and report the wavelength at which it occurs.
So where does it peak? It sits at 3864.94 AA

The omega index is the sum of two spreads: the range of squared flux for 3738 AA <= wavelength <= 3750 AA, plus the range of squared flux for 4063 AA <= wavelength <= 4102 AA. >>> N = 6509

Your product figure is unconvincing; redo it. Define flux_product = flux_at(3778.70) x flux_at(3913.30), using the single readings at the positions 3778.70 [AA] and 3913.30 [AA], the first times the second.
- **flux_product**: 2078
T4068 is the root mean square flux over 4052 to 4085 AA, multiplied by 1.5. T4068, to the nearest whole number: 85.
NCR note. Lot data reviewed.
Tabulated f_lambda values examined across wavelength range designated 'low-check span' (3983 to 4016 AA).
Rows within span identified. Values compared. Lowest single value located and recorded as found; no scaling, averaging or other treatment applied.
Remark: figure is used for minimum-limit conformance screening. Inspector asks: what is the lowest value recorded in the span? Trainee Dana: 46.1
